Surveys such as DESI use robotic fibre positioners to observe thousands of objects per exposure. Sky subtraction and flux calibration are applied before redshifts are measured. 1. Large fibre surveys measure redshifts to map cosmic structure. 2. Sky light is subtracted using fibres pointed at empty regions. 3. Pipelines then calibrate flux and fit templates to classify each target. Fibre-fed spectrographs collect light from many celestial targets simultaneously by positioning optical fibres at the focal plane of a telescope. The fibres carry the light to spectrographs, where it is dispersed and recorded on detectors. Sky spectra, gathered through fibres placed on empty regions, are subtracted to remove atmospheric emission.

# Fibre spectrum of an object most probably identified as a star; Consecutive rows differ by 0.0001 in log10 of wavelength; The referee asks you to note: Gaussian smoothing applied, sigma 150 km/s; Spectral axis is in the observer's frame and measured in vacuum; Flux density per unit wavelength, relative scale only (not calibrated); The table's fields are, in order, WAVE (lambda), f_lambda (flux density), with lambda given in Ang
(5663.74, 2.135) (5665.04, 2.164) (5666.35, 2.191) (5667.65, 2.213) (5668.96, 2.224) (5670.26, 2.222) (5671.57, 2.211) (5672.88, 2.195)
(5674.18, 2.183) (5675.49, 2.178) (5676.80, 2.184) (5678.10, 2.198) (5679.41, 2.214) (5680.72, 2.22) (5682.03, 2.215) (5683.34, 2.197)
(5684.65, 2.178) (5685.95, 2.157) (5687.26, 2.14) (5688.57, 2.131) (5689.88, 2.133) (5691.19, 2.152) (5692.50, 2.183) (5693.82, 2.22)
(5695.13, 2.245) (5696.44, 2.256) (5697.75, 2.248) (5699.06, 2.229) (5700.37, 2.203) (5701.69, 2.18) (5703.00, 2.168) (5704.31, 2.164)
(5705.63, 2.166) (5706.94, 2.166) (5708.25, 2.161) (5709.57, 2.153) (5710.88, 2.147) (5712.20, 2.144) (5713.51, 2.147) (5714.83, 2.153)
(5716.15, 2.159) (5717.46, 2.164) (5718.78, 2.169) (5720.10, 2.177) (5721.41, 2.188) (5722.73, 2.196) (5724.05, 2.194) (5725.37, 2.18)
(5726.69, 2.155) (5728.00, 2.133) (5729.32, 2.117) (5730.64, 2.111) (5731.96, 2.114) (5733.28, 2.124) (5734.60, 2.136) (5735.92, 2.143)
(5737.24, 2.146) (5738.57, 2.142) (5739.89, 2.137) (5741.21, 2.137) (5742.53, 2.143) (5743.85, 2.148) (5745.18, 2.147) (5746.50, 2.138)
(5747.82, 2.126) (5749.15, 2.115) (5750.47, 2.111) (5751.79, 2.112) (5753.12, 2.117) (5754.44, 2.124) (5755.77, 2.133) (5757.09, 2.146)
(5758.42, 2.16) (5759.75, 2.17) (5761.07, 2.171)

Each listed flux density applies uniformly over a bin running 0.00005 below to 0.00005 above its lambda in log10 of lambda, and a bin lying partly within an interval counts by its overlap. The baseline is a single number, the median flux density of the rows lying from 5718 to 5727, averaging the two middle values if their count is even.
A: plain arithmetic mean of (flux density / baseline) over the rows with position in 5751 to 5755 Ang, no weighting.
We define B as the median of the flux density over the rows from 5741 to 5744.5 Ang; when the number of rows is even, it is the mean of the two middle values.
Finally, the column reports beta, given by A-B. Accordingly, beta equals -1.17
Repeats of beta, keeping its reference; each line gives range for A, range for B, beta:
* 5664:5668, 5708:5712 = -1.15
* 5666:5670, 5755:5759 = -1.13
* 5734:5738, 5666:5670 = -1.23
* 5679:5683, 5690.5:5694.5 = -1.17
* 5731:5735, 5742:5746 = -1.17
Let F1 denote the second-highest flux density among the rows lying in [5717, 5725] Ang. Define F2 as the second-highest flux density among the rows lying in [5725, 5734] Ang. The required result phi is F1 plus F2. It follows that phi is 4.35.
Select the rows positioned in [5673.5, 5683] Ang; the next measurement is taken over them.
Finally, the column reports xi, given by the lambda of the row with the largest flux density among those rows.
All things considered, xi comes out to 5680.72 Ang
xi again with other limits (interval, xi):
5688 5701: 5696.44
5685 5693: 5692.50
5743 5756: 5743.85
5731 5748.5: 5743.85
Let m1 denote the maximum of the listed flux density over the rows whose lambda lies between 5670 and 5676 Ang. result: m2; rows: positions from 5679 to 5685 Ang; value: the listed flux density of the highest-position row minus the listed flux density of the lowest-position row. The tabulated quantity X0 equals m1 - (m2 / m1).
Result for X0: 2.24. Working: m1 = 2.222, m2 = -0.036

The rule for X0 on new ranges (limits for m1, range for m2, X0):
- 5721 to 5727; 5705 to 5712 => 2.20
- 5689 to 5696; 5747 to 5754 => 2.25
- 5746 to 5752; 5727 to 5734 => 2.14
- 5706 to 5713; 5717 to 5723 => 2.15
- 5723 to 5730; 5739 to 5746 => 2.19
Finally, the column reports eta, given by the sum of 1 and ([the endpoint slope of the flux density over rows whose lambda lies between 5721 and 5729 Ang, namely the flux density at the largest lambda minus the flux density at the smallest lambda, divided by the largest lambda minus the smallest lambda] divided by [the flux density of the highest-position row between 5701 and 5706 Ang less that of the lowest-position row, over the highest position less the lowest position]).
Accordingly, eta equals 3.3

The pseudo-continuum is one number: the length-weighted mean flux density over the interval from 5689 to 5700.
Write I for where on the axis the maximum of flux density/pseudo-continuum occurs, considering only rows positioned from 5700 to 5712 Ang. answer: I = 5700.37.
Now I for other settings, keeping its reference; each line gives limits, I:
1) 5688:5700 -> 5696.44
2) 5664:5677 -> 5668.96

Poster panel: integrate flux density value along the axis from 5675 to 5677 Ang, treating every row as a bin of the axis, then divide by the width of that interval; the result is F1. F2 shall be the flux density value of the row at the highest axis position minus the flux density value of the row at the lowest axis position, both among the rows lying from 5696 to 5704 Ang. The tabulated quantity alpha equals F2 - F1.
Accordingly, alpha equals -2.27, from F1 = 2.18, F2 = -0.09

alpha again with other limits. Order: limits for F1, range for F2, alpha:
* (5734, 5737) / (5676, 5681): -2.11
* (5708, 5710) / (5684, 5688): -2.19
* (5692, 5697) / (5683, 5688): -2.28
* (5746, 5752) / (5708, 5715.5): -2.13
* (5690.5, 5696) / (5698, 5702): -2.25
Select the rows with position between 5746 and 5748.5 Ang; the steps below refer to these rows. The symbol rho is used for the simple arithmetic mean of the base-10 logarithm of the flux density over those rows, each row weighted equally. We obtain 0.329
